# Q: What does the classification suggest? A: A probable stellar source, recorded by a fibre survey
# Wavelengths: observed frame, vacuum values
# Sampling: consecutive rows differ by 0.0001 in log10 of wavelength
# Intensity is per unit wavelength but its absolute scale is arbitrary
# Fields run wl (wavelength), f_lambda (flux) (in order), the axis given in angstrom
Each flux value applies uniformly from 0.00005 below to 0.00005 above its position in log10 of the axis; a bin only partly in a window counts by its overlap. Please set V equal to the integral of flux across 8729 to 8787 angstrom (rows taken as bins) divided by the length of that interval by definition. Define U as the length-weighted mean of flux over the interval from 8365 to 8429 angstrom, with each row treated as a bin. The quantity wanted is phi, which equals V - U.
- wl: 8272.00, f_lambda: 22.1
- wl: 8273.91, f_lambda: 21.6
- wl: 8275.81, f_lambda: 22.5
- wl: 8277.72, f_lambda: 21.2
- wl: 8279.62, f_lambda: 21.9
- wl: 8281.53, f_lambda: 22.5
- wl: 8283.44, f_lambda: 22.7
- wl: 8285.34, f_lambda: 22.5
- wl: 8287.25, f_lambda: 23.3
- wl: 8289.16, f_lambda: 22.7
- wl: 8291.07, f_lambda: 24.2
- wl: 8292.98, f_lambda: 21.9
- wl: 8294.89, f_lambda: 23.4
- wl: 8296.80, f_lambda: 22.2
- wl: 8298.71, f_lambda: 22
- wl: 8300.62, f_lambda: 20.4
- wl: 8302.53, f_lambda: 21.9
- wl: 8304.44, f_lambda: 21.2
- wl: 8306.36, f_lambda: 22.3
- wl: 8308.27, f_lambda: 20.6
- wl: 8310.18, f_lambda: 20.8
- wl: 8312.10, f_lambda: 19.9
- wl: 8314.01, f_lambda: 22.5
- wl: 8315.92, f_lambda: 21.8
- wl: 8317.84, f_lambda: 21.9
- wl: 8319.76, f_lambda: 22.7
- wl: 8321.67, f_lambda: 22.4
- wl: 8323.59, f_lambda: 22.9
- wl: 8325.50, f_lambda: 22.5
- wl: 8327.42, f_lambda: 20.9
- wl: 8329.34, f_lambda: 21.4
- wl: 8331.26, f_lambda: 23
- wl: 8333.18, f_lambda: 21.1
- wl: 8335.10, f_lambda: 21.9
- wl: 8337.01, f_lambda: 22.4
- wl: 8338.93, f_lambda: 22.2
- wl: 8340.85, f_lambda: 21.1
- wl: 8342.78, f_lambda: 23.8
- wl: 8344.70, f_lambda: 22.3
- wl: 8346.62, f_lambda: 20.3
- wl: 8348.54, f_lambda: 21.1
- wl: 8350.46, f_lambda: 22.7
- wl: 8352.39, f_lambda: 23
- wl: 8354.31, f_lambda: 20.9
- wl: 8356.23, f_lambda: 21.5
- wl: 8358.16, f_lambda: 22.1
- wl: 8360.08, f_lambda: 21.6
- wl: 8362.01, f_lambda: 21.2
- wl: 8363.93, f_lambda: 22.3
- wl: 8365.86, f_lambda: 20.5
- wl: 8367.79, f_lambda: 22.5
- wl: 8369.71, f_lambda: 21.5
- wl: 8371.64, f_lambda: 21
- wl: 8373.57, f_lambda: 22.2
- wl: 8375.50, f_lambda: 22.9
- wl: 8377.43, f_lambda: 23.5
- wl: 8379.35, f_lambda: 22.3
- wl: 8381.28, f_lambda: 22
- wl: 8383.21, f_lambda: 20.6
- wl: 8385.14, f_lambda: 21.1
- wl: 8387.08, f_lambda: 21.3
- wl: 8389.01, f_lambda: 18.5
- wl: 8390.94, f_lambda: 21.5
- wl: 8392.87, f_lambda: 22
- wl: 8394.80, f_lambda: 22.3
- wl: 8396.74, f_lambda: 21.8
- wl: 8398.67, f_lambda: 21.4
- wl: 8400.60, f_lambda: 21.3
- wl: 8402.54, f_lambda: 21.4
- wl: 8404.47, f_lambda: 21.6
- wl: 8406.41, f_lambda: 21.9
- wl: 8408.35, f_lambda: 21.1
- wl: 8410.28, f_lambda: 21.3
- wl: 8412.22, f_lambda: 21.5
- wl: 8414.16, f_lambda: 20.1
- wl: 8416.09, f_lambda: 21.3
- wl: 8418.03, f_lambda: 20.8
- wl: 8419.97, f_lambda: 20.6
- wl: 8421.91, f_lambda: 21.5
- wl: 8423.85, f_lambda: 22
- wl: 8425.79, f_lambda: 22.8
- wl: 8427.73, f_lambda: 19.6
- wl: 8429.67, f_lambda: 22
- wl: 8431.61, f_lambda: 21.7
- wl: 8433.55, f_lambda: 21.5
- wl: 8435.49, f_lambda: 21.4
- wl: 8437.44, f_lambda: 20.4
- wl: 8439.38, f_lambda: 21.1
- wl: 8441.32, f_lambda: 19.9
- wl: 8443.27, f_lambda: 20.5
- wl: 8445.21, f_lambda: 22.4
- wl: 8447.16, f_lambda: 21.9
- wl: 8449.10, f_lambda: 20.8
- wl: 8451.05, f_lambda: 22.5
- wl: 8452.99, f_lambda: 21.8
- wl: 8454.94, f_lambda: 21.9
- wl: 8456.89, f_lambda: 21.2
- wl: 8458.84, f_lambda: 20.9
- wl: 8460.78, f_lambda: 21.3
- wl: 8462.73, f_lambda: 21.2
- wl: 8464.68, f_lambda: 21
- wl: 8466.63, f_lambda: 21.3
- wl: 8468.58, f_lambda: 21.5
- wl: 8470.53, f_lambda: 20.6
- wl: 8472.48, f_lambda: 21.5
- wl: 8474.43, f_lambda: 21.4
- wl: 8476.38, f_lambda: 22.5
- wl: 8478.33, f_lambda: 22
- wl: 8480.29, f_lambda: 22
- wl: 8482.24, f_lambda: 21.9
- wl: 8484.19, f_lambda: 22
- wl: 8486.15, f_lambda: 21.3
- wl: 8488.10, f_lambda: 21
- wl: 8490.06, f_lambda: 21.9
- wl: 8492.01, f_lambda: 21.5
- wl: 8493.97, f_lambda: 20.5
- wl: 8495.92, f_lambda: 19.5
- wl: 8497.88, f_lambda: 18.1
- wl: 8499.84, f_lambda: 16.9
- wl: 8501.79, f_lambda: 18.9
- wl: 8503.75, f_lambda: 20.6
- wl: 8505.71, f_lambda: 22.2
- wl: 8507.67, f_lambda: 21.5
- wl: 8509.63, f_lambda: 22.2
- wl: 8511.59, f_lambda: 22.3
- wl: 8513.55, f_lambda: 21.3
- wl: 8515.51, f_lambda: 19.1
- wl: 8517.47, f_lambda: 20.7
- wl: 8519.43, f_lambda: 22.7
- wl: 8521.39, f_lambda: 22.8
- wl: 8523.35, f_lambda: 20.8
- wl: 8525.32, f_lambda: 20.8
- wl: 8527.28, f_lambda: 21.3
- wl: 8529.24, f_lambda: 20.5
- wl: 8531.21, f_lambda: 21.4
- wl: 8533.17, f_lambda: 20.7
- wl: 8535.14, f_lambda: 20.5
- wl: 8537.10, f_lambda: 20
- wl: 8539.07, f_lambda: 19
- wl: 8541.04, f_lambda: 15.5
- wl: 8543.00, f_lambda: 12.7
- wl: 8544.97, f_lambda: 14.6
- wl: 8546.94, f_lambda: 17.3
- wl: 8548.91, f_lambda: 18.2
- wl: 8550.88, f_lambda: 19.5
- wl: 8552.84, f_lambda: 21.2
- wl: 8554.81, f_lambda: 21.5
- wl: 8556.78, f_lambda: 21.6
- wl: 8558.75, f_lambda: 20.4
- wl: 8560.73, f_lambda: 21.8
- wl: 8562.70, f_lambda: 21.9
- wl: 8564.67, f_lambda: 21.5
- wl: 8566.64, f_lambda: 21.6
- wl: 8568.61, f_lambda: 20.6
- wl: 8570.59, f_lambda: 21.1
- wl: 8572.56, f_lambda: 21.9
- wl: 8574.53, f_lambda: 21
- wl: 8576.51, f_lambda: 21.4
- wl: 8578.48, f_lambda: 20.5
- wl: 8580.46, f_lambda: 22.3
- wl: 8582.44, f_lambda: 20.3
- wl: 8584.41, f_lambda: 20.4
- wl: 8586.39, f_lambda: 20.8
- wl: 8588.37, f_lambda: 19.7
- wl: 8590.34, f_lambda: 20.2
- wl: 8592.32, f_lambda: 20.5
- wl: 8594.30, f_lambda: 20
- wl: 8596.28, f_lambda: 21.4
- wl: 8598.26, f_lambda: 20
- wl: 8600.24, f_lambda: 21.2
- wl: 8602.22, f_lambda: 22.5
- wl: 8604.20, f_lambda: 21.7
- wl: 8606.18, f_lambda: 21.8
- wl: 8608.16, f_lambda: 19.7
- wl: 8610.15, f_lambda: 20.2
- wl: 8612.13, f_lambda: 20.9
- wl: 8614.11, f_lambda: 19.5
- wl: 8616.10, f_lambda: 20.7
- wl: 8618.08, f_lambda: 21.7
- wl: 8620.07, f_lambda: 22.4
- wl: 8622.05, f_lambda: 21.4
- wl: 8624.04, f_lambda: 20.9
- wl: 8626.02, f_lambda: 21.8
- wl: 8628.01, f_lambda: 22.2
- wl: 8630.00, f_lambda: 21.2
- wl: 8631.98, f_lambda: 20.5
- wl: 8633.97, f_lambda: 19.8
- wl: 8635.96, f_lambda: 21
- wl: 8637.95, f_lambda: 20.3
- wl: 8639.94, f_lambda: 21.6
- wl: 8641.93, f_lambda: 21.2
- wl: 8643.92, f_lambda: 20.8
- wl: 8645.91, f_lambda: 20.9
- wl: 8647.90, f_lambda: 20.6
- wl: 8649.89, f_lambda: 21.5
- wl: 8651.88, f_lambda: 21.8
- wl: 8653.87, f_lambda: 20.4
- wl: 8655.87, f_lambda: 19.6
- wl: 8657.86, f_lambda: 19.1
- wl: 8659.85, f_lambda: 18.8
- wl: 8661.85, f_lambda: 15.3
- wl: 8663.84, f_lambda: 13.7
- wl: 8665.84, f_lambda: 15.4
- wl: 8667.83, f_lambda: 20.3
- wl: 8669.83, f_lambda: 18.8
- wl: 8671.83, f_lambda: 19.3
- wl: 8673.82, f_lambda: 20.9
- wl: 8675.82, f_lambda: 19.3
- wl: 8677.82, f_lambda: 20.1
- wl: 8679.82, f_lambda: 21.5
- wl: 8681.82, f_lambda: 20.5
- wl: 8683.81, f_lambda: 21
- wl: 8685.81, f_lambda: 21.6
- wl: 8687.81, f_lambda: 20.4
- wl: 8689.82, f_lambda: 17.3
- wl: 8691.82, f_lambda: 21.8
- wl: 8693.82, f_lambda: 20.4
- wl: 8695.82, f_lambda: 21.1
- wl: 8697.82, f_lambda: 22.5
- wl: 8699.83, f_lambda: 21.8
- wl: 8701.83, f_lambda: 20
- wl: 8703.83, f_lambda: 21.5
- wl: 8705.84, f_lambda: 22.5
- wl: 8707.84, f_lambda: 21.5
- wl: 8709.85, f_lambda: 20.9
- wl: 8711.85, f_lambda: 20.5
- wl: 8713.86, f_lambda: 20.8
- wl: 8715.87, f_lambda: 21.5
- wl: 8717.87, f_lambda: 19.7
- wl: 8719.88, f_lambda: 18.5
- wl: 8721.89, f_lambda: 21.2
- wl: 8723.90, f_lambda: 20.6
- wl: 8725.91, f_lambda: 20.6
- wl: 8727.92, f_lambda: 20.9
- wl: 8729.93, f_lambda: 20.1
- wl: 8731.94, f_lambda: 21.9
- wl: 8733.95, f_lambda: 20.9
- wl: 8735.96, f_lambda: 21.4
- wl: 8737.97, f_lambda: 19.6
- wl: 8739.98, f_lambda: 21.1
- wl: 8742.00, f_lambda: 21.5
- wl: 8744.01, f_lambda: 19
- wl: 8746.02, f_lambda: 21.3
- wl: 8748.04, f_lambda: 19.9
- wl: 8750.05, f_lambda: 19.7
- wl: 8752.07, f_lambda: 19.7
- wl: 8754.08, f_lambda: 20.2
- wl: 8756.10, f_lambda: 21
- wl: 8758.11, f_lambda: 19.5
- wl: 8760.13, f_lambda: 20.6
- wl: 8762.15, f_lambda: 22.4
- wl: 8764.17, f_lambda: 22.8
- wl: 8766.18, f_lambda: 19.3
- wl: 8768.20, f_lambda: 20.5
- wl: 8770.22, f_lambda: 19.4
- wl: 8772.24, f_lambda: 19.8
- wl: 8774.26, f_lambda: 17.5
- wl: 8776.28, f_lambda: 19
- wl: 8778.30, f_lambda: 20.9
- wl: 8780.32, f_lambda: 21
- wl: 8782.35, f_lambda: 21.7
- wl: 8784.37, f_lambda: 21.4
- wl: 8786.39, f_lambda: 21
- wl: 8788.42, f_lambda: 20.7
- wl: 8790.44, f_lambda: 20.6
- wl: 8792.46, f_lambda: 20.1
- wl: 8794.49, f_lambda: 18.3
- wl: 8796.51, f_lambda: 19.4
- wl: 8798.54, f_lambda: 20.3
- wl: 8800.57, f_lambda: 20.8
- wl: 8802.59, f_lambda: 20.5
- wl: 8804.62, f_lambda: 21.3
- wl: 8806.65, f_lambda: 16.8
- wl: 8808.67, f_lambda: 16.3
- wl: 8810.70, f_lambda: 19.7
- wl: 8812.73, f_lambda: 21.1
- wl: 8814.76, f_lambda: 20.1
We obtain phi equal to -0.96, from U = 21.4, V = 20.5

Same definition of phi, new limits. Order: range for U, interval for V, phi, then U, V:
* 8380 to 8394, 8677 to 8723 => -0.23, 21.0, 20.8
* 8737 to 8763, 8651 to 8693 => -1.04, 20.4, 19.4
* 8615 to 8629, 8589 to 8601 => -1.05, 21.6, 20.5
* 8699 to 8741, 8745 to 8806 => -0.50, 20.8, 20.3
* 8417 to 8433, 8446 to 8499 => -0.09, 21.4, 21.3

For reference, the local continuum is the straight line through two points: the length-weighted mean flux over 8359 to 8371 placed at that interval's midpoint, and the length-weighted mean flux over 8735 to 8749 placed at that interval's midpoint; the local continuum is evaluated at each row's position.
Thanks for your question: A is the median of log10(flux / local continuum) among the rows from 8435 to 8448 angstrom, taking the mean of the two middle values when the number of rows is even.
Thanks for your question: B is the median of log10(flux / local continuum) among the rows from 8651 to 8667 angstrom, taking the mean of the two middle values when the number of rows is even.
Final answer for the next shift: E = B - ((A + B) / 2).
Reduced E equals -0.017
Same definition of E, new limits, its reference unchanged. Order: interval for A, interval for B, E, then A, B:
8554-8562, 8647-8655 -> -0.002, 0.010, 0.005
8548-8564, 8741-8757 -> -0.008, 0.006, -0.010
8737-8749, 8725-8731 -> 0.001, -0.001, 0.000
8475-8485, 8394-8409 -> -0.007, 0.015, 0.000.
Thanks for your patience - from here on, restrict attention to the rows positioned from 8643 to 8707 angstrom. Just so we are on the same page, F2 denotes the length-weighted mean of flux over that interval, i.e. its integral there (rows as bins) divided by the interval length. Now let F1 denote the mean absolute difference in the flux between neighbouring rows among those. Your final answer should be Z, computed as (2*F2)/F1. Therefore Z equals 29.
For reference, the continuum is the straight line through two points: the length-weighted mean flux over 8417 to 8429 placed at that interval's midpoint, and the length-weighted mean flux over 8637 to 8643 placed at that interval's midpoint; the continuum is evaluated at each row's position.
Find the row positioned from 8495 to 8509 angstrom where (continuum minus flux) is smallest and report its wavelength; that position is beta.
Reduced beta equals 8505.71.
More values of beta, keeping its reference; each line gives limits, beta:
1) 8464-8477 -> 8476.38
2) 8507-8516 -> 8511.59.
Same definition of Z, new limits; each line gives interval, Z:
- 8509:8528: 41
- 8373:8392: 36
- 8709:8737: 44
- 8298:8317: 35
